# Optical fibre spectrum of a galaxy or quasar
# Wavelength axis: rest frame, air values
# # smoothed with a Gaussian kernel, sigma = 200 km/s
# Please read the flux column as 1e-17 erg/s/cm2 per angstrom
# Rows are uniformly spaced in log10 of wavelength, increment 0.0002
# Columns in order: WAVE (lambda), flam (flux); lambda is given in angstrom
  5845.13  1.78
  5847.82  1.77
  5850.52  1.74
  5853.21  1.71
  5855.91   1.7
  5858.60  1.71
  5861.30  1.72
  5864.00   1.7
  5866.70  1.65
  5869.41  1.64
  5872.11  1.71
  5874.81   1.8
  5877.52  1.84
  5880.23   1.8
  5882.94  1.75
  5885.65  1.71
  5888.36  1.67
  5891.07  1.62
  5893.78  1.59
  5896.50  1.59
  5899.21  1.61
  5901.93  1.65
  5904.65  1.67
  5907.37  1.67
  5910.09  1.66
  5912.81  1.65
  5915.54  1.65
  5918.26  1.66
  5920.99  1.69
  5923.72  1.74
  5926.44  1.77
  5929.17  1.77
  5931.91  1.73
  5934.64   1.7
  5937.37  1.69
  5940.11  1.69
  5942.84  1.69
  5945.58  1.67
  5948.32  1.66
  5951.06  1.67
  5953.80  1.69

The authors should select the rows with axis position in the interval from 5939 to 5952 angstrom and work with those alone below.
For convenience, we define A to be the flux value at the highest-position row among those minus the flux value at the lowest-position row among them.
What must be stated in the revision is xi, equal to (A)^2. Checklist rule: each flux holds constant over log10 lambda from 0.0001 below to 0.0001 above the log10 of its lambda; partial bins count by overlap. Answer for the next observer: 0.000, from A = -0.020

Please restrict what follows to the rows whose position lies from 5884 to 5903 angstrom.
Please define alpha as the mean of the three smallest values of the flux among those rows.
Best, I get 1.60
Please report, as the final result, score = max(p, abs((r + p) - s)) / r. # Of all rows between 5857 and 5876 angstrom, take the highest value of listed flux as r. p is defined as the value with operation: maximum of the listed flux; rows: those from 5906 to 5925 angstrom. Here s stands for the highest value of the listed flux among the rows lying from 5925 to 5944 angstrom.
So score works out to 0.98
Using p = 1.74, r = 1.8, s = 1.77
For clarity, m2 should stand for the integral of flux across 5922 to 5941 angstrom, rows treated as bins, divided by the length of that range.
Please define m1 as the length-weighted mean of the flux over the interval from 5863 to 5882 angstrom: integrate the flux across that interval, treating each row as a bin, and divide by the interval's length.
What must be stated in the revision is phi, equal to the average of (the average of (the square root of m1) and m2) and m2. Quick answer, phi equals 1.625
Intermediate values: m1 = 1.73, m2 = 1.73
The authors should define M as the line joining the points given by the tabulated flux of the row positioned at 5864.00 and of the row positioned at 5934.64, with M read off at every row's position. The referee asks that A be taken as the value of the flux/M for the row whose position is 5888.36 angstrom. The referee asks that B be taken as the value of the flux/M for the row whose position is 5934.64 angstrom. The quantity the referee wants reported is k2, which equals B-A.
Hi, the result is 0.02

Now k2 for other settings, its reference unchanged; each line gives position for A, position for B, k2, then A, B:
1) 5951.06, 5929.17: 0.06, 0.98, 1.041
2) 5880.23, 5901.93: -0.09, 1.06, 0.971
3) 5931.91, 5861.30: -0.01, 1.02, 1.012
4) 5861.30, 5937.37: -0.02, 1.01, 0.994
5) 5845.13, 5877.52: 0.04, 1.05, 1.082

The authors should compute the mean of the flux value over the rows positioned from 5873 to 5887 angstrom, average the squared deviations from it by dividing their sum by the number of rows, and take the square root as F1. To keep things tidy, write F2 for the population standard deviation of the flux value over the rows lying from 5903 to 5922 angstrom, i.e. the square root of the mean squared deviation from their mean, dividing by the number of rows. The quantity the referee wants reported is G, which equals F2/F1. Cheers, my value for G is 0.3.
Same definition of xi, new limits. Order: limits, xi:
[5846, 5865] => 0.005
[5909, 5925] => 0.006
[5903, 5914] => 0.000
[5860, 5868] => 0.005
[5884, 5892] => 0.008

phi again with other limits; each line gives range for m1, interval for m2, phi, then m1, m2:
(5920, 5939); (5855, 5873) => 1.596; 1.73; 1.69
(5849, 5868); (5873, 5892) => 1.634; 1.71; 1.74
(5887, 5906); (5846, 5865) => 1.612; 1.63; 1.72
